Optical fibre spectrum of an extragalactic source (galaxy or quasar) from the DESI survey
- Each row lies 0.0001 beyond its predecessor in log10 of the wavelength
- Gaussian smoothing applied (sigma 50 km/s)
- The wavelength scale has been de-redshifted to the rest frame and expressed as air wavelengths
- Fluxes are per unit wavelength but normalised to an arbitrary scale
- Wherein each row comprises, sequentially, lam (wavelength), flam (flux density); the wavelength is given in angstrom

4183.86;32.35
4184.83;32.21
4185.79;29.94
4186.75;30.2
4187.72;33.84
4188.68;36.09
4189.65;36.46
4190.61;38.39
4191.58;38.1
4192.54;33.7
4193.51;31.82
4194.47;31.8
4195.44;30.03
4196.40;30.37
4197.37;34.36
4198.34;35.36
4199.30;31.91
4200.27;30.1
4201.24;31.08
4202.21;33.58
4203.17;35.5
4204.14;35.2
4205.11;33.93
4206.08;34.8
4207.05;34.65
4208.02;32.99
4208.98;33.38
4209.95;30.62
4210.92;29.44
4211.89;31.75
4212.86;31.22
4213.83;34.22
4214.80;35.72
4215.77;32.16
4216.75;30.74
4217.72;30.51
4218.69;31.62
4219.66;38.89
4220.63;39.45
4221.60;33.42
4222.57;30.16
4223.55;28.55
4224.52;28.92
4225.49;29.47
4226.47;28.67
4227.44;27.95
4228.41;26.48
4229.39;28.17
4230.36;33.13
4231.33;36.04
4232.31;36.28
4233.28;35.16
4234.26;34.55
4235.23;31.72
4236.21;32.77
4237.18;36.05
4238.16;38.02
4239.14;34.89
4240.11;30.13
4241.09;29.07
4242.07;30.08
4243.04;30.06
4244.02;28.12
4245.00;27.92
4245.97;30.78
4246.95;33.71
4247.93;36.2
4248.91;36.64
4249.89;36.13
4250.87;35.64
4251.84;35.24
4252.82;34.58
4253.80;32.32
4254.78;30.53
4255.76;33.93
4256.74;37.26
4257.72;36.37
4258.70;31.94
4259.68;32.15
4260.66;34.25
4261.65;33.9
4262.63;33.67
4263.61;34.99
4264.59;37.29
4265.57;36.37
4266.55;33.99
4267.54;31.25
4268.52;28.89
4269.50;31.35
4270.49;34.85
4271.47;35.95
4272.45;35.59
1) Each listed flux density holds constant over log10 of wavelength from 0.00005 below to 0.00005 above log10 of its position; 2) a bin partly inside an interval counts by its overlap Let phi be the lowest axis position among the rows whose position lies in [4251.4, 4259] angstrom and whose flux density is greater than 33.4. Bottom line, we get 4251.84 angstrom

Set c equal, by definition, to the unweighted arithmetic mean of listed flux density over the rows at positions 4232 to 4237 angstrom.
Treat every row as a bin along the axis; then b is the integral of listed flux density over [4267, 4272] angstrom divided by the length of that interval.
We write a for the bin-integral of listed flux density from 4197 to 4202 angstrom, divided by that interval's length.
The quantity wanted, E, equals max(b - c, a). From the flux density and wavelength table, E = 32.5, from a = 32.5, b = 32.5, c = 34.1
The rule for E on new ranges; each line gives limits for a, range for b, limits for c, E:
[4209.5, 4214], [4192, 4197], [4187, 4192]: 31.3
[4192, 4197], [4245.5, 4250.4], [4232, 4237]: 31.7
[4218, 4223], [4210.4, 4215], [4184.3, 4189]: 34.6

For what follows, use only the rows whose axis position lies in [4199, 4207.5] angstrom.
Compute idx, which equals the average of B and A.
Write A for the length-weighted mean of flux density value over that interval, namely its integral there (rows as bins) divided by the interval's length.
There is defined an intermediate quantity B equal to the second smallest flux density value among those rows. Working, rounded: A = 33.4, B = 31.08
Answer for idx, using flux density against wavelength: 32.2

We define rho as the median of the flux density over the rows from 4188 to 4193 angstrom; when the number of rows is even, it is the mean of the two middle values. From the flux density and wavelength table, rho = 36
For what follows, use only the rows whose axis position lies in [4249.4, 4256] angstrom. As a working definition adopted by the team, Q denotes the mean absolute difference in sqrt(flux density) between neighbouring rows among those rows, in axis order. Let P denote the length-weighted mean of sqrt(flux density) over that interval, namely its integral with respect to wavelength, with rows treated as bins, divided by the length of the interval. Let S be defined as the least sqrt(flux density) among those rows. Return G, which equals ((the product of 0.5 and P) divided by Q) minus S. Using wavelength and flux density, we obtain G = 16.8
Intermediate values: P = 5.84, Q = 0.13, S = 5.53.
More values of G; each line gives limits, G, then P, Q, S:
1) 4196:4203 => 8.7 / 5.70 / 0.20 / 5.49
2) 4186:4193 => 10.8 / 5.92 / 0.18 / 5.50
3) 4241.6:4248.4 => 12.6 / 5.56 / 0.16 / 5.28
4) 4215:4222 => 6.9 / 5.81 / 0.23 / 5.52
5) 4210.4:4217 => 10.4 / 5.67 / 0.18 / 5.43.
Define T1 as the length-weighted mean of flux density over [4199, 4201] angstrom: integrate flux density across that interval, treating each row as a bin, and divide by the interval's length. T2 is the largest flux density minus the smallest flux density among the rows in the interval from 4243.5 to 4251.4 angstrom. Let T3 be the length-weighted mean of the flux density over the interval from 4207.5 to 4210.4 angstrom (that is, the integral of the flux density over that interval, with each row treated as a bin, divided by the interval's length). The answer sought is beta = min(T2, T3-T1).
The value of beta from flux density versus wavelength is 2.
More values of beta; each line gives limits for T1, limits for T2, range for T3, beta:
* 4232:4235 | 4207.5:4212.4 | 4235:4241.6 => -2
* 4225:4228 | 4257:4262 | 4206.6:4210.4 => 4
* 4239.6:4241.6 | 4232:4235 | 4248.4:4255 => 2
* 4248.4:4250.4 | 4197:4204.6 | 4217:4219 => -5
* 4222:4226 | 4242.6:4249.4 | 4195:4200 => 3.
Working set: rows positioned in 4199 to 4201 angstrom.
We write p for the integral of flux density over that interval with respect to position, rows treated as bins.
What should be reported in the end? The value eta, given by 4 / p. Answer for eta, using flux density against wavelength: 0.0648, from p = 62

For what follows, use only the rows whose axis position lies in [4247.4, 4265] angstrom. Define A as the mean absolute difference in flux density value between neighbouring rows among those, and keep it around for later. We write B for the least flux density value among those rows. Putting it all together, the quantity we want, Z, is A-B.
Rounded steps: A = 1.48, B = 30.53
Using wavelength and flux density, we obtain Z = -29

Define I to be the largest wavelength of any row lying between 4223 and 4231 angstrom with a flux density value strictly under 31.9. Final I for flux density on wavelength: 4229.39 angstrom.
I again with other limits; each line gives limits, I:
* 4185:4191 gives 4186.75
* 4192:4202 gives 4201.24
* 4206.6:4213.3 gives 4212.86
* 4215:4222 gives 4218.69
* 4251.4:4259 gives 4254.78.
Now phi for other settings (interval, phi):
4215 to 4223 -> 4219.66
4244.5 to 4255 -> 4246.95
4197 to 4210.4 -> 4197.37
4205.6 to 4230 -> 4206.08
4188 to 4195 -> 4188.68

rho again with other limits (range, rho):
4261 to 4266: 35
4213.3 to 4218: 32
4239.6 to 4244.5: 30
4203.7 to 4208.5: 35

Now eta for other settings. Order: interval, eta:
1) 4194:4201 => 0.0179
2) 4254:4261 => 0.0169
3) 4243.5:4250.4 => 0.0177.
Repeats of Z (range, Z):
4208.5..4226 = -26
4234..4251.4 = -26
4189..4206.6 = -28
